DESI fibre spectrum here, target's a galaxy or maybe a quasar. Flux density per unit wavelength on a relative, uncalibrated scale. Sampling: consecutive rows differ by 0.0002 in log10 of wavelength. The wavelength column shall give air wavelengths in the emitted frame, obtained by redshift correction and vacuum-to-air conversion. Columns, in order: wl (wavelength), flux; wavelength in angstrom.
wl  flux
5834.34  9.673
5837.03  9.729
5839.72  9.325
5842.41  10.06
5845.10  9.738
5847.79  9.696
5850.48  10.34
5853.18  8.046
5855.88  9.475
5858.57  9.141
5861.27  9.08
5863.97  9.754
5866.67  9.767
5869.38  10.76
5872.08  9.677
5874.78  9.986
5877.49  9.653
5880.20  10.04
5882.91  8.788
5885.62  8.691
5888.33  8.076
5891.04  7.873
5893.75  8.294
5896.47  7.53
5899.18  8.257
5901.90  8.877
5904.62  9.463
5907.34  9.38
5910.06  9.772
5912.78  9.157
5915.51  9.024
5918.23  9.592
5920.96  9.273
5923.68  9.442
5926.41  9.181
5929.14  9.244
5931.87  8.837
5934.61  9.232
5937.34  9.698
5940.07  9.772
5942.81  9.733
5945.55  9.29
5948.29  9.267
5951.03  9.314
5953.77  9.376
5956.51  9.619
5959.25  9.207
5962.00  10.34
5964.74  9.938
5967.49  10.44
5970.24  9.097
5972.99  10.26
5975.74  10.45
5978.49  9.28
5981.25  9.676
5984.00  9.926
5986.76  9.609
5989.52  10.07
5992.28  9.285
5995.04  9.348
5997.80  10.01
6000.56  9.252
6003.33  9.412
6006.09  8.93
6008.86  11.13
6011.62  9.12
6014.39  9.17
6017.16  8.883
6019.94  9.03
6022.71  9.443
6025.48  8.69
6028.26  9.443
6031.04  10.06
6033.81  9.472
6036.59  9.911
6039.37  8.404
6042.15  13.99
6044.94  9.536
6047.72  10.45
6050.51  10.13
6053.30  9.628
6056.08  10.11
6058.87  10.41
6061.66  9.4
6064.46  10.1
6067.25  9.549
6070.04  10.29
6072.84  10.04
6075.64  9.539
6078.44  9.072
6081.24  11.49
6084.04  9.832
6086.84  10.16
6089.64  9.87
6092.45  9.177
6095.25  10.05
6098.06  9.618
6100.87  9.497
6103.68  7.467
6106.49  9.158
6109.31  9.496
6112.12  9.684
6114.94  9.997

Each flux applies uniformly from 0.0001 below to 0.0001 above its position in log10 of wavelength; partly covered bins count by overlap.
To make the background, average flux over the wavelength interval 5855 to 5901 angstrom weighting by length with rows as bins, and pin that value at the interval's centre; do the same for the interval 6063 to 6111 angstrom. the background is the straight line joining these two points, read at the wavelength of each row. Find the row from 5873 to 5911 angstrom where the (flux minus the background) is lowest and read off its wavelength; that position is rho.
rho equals 5896.47 angstrom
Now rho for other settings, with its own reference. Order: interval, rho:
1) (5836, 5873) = 5853.18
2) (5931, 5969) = 5931.87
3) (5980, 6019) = 6017.16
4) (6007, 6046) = 6039.37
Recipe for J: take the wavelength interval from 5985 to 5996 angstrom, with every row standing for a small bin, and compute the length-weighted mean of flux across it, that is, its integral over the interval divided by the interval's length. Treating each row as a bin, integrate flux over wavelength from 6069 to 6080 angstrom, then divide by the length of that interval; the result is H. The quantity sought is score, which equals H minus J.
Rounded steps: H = 9.74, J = 9.6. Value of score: 0.1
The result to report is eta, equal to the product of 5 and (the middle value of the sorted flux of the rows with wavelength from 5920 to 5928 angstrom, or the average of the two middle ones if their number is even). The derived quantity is 46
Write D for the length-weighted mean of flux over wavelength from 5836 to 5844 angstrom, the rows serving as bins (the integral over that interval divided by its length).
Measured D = 9.7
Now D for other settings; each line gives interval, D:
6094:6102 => 9.7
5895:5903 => 8.2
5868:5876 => 10.1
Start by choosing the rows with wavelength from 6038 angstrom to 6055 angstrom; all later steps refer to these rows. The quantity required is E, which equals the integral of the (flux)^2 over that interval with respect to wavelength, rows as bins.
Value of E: 1873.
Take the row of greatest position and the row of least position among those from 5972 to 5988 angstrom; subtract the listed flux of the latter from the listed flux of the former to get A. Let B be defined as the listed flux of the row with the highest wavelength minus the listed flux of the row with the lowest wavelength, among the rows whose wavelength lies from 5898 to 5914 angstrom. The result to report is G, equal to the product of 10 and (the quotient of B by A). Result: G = -14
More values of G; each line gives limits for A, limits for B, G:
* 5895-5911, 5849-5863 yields -6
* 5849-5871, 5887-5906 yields 33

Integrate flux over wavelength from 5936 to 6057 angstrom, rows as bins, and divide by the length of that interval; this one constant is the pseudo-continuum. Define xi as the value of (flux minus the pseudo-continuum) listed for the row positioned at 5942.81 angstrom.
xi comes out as 0.0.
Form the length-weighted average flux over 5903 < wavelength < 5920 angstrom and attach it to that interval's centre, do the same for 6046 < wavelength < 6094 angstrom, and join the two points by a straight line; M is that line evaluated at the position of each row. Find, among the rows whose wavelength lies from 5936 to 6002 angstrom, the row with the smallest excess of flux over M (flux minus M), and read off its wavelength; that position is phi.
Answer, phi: 5970.24 angstrom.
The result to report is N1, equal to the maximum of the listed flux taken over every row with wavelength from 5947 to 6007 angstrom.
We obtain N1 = 10.45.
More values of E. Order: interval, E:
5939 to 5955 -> 1430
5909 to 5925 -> 1406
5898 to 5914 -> 1346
